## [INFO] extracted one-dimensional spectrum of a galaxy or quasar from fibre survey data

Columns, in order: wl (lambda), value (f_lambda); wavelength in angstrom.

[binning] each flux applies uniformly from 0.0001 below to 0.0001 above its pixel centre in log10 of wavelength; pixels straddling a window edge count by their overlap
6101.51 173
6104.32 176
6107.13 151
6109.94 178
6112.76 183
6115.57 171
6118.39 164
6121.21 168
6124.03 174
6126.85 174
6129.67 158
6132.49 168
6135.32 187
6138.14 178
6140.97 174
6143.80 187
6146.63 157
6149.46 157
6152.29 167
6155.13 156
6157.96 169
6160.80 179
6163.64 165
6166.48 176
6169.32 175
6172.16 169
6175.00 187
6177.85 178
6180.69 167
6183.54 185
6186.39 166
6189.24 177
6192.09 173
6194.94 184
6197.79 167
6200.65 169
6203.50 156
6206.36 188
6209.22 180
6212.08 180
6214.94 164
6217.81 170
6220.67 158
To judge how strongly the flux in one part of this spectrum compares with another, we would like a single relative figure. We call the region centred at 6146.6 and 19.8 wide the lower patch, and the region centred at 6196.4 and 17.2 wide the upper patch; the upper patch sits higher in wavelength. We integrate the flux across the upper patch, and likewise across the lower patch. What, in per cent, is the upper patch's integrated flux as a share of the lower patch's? 88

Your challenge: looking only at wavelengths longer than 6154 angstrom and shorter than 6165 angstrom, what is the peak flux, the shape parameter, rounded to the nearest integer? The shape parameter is 179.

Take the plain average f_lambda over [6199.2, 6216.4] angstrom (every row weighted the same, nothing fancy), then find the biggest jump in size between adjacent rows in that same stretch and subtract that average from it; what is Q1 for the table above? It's -141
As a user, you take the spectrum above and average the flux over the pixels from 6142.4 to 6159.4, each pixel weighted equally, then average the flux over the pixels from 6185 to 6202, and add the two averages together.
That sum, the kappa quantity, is 338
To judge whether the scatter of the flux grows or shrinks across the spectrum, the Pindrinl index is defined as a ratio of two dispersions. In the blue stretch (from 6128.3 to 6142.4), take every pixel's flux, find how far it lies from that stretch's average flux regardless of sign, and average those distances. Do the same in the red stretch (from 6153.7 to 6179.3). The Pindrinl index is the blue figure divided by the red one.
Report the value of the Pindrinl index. 1.1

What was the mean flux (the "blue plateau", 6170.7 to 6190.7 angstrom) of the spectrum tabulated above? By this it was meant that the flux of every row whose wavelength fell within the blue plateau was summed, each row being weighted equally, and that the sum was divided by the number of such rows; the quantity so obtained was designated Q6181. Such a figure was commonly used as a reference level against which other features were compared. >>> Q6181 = 176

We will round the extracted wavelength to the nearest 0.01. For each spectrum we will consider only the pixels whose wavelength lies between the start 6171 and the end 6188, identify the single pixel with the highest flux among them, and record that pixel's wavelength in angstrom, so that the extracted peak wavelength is 6175.00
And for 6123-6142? 6135.32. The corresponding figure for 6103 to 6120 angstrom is 6112.76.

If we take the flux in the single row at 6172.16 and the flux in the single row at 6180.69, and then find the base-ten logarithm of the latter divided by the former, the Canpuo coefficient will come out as -0.01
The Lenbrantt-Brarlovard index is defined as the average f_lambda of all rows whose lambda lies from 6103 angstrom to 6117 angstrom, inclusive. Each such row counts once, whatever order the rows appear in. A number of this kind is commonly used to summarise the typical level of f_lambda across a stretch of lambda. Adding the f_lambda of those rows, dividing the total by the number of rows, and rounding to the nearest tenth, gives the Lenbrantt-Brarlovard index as 171.8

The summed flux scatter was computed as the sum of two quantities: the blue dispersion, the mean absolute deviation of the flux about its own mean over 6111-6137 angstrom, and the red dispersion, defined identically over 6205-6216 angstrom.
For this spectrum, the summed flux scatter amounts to 13.8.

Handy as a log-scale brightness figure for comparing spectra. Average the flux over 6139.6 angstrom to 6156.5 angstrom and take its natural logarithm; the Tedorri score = 5.11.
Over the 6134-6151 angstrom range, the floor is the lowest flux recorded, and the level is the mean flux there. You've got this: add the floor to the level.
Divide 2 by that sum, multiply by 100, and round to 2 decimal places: 0.61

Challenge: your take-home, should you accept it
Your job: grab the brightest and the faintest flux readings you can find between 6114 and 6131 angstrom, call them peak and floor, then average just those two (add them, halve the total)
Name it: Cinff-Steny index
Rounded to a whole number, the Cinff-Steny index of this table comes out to 166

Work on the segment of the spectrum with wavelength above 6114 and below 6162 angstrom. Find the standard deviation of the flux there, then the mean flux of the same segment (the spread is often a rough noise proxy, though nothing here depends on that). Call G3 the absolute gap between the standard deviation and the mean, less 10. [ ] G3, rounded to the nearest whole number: 150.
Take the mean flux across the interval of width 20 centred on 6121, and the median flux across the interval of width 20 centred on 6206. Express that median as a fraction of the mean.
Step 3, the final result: 0.99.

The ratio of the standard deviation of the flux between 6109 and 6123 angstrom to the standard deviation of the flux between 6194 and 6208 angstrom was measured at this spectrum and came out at 0.58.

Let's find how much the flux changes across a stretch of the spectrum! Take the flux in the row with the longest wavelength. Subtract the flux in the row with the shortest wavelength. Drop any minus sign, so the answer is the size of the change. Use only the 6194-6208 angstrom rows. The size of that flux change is 4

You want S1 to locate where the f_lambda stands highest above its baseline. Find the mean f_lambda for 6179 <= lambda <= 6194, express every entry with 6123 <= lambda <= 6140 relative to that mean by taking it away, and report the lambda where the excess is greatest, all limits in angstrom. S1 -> 6135.32 angstrom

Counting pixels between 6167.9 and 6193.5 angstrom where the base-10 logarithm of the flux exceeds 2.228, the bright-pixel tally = 6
